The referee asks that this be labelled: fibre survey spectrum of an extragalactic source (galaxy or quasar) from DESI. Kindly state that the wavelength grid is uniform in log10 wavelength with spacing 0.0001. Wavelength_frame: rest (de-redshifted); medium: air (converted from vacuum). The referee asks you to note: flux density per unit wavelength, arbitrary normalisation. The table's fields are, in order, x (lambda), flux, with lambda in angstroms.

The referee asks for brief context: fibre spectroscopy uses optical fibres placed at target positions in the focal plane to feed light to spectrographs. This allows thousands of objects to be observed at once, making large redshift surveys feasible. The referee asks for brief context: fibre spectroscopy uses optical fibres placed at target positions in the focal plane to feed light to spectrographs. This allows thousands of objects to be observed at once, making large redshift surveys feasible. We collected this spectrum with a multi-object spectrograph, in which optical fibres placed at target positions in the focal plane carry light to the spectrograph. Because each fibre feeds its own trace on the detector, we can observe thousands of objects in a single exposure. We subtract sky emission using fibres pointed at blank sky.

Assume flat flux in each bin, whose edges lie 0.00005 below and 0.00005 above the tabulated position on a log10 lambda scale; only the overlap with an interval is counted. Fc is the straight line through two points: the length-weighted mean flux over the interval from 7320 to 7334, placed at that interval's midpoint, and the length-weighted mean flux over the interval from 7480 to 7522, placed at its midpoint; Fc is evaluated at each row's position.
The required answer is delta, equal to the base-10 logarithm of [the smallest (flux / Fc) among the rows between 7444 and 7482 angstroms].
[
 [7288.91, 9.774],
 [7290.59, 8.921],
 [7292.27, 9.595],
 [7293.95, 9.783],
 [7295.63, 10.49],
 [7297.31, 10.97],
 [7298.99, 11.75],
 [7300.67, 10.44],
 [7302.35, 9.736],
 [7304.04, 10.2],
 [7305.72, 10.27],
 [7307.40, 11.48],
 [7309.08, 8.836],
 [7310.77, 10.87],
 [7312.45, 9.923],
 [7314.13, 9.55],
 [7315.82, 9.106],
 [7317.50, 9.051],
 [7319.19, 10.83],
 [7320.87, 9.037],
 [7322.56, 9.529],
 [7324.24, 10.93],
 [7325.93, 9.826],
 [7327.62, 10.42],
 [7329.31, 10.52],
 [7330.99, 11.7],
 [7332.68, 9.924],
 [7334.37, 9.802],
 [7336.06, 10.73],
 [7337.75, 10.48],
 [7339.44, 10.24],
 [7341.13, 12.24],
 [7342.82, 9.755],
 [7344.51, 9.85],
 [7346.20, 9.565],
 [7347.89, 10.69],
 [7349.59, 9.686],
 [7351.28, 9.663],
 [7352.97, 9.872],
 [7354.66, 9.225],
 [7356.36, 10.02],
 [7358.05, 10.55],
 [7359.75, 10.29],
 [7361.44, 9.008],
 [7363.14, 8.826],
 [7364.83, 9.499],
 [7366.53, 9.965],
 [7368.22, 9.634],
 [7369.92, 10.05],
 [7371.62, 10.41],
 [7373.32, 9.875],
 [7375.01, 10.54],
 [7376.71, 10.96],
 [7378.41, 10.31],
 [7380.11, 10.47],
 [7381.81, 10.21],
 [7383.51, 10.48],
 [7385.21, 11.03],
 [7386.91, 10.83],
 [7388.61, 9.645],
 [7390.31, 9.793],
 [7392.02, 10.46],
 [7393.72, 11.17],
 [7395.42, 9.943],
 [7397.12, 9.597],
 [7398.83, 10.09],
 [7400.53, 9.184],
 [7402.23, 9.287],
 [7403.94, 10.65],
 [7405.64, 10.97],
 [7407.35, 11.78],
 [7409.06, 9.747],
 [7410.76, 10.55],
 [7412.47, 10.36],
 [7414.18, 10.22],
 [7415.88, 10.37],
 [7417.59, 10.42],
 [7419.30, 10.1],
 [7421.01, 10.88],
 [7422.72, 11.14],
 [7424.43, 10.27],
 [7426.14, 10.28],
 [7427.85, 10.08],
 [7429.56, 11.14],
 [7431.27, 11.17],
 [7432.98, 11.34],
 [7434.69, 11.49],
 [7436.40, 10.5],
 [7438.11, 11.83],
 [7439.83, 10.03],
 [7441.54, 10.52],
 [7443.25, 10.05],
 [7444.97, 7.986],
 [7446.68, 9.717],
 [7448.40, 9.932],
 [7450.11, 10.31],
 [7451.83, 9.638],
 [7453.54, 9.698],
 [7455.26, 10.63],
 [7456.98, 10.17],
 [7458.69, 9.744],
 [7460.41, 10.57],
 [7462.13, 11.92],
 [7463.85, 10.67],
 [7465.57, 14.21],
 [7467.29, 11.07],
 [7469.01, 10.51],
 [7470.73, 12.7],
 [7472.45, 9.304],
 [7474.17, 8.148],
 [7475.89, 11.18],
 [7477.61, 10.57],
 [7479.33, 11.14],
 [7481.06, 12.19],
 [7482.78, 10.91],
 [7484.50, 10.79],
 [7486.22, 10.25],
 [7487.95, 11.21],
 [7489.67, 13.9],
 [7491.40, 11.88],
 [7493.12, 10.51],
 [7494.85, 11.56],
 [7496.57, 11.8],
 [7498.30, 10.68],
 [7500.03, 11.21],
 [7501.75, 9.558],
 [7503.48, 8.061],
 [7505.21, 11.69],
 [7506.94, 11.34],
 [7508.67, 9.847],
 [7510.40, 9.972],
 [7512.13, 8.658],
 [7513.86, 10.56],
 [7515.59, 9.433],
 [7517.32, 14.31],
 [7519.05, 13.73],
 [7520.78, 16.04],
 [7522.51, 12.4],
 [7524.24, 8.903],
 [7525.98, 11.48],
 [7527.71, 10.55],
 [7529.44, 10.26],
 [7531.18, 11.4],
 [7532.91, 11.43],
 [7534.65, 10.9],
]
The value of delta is -0.14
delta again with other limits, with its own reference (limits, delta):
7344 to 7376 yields -0.07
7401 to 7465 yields -0.14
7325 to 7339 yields -0.02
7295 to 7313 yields -0.06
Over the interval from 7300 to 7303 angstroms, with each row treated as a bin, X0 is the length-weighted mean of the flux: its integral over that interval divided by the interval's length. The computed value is 10.1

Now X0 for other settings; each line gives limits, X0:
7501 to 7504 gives 8.9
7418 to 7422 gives 10.5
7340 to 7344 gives 10.9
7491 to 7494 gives 11.1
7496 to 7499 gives 11.2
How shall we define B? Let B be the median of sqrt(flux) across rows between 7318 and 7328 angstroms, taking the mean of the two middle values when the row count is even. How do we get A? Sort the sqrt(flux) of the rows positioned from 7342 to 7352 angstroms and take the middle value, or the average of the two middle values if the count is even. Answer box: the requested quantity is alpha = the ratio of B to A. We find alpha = 1.02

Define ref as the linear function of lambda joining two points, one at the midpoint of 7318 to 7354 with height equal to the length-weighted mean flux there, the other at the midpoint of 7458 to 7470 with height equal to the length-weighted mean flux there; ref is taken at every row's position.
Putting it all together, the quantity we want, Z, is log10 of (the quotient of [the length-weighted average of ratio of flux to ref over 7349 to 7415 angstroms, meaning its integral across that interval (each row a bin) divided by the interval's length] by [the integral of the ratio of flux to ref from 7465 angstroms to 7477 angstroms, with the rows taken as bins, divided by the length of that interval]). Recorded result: -0.0049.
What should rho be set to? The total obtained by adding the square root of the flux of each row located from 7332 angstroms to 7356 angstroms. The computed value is 44.5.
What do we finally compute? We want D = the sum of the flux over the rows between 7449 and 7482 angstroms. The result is 204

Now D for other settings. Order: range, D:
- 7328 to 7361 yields 195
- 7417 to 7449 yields 199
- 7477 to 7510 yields 209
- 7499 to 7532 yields 209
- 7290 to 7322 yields 191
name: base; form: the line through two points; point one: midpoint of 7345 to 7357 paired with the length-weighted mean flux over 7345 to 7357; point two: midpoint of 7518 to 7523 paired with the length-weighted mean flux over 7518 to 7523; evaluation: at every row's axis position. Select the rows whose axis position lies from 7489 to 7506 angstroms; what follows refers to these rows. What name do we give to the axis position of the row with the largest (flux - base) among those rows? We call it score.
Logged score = 7489.67 angstroms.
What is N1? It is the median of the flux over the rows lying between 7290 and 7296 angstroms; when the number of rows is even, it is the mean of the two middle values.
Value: 9.7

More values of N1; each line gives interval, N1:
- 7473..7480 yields 10.9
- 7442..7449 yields 9.8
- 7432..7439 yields 11.4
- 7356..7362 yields 10.2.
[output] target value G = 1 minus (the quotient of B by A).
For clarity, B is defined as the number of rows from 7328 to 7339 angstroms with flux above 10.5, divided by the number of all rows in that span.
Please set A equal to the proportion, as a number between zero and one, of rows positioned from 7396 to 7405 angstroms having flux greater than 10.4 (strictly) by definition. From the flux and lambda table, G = -1.5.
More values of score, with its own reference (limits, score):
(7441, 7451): 7441.54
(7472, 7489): 7481.06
